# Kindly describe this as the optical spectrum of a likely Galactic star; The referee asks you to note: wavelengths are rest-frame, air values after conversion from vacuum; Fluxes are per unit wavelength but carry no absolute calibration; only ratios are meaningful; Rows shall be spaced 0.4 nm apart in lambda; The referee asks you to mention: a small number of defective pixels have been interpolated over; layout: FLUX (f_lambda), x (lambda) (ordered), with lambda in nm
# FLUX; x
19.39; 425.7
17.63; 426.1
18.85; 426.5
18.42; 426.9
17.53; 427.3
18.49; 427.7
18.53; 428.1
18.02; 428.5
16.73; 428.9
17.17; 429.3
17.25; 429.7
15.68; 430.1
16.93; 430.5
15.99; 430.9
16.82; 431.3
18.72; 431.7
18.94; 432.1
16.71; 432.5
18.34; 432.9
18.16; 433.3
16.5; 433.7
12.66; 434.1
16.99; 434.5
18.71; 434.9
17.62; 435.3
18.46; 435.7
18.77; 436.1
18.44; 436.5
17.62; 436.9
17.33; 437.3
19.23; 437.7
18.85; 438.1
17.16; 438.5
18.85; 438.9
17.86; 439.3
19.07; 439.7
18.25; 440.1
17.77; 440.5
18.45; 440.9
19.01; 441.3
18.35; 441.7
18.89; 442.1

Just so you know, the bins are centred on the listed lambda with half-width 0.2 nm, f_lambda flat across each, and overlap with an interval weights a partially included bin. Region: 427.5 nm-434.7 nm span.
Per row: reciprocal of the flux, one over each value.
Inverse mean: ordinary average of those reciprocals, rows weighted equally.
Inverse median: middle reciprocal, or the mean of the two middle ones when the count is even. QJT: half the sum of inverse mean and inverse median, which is 0.059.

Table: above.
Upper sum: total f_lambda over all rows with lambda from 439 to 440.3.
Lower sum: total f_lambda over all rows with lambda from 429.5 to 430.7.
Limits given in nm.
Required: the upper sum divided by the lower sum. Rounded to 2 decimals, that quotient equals 1.11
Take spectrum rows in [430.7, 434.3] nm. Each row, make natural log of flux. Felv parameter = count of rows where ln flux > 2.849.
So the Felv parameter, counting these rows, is 4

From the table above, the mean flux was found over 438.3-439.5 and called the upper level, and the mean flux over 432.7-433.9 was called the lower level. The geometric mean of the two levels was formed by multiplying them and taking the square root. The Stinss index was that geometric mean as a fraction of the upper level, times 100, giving 99.2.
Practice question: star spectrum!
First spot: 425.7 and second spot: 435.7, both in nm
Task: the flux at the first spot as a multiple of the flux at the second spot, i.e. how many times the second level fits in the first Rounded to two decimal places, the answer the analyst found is 1.05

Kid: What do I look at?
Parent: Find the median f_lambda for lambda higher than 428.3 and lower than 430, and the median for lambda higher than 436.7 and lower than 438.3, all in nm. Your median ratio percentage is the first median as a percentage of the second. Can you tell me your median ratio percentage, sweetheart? 94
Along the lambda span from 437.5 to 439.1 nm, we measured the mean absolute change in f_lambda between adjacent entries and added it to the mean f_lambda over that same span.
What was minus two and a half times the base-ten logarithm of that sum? -3.24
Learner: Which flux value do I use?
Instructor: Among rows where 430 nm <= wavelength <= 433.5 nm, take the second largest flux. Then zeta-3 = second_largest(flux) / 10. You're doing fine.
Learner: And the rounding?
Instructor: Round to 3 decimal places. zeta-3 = 1.872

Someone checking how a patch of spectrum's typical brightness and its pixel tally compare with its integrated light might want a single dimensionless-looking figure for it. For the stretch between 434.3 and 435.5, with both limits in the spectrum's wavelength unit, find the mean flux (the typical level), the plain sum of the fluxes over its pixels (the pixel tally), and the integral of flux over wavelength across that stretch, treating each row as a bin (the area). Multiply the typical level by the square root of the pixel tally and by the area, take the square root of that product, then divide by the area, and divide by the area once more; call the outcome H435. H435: 0.116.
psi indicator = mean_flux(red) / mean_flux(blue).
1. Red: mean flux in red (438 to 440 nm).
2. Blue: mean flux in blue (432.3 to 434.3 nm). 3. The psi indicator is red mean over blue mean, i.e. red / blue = 1.11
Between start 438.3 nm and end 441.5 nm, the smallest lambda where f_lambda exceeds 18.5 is 438.9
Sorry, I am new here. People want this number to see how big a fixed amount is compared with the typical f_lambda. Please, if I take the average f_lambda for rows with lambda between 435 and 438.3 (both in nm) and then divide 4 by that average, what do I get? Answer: 0.219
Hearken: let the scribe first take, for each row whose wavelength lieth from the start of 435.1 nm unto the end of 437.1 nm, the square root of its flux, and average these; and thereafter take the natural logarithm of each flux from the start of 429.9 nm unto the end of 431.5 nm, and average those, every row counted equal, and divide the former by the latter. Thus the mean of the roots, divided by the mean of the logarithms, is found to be 1.53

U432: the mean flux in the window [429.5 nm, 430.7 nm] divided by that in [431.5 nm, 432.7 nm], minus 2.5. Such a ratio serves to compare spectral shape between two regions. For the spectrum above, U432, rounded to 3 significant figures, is -1.58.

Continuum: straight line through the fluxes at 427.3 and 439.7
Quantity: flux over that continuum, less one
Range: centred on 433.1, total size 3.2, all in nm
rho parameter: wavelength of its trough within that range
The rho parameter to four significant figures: 434.1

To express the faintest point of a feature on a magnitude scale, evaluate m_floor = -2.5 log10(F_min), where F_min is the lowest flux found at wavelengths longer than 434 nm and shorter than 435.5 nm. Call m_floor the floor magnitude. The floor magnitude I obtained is -2.76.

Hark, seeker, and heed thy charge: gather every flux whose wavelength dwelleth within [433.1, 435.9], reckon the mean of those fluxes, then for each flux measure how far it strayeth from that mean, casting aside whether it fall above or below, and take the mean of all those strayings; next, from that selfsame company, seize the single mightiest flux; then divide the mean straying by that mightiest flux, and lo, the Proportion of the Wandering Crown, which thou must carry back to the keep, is 0.075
